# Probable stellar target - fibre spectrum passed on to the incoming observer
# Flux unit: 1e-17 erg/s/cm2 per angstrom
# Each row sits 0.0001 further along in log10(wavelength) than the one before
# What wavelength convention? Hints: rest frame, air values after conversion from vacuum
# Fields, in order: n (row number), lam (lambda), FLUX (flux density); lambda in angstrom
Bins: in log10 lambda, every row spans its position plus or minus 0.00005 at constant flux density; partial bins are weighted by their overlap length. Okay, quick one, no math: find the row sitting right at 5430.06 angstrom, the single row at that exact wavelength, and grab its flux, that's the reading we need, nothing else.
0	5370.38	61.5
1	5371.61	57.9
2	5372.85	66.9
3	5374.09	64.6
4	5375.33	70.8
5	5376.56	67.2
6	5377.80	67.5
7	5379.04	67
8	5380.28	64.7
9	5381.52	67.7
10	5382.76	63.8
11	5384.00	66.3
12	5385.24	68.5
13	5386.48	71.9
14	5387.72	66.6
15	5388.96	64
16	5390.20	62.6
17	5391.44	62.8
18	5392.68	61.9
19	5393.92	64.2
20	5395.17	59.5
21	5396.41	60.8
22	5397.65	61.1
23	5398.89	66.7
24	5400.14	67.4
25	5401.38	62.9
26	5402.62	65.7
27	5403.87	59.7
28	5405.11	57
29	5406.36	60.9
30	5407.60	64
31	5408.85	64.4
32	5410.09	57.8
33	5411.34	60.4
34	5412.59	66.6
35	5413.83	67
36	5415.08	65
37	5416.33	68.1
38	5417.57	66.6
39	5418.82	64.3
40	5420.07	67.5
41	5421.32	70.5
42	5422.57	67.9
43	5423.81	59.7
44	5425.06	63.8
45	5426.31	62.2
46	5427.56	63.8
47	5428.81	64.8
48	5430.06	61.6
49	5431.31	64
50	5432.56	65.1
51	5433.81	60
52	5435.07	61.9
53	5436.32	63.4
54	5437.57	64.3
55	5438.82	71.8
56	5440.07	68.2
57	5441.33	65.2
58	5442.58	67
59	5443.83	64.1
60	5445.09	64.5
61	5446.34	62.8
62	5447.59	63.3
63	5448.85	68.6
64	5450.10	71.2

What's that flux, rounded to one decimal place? 61.6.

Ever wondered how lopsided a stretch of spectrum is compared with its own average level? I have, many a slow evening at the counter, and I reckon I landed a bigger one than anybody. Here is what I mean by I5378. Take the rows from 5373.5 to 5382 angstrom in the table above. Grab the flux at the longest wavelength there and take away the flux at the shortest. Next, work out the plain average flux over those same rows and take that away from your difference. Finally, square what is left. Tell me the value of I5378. 4092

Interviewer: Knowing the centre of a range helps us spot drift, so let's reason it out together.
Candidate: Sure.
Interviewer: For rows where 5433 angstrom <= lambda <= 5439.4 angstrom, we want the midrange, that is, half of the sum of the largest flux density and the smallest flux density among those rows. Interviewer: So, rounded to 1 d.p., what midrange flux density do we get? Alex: 65.9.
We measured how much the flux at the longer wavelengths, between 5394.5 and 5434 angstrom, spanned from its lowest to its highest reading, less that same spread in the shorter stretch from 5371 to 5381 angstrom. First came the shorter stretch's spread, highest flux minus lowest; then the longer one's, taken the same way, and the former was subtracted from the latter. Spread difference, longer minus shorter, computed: 1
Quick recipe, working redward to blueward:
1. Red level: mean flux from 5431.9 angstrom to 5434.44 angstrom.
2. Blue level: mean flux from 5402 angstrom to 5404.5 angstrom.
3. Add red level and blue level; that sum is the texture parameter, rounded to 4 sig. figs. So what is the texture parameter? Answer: 125.2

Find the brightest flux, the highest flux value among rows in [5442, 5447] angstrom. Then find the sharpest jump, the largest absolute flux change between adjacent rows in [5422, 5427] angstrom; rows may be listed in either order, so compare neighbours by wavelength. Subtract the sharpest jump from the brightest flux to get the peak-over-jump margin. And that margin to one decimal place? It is 58.8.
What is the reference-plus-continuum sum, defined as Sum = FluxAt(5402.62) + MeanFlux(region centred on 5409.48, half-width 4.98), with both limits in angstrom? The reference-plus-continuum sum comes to 128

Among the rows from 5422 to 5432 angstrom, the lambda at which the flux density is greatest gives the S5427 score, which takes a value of 5422.57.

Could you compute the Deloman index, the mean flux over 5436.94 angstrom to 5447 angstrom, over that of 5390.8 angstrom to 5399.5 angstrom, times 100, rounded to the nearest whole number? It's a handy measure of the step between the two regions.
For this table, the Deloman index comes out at 106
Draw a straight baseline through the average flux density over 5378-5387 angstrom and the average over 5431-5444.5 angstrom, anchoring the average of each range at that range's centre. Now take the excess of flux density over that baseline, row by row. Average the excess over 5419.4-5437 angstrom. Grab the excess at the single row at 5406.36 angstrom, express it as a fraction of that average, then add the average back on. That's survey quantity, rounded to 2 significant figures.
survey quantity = 2.6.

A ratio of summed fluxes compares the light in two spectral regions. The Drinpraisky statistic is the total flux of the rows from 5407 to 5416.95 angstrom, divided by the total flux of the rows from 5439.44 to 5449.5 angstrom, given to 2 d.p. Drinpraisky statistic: 0.98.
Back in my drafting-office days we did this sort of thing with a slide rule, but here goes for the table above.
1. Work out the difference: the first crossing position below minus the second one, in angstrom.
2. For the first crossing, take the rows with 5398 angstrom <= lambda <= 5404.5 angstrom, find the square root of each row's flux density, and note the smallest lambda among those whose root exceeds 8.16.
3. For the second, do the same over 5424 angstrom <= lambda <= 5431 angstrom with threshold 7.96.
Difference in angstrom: -26.2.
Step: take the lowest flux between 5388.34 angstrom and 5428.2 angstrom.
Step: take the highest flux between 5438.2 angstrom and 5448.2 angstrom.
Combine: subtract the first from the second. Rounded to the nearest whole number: 15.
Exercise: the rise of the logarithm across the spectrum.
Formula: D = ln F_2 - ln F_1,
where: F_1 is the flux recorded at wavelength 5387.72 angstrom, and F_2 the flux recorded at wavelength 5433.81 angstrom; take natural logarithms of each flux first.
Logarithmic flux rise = -0.10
